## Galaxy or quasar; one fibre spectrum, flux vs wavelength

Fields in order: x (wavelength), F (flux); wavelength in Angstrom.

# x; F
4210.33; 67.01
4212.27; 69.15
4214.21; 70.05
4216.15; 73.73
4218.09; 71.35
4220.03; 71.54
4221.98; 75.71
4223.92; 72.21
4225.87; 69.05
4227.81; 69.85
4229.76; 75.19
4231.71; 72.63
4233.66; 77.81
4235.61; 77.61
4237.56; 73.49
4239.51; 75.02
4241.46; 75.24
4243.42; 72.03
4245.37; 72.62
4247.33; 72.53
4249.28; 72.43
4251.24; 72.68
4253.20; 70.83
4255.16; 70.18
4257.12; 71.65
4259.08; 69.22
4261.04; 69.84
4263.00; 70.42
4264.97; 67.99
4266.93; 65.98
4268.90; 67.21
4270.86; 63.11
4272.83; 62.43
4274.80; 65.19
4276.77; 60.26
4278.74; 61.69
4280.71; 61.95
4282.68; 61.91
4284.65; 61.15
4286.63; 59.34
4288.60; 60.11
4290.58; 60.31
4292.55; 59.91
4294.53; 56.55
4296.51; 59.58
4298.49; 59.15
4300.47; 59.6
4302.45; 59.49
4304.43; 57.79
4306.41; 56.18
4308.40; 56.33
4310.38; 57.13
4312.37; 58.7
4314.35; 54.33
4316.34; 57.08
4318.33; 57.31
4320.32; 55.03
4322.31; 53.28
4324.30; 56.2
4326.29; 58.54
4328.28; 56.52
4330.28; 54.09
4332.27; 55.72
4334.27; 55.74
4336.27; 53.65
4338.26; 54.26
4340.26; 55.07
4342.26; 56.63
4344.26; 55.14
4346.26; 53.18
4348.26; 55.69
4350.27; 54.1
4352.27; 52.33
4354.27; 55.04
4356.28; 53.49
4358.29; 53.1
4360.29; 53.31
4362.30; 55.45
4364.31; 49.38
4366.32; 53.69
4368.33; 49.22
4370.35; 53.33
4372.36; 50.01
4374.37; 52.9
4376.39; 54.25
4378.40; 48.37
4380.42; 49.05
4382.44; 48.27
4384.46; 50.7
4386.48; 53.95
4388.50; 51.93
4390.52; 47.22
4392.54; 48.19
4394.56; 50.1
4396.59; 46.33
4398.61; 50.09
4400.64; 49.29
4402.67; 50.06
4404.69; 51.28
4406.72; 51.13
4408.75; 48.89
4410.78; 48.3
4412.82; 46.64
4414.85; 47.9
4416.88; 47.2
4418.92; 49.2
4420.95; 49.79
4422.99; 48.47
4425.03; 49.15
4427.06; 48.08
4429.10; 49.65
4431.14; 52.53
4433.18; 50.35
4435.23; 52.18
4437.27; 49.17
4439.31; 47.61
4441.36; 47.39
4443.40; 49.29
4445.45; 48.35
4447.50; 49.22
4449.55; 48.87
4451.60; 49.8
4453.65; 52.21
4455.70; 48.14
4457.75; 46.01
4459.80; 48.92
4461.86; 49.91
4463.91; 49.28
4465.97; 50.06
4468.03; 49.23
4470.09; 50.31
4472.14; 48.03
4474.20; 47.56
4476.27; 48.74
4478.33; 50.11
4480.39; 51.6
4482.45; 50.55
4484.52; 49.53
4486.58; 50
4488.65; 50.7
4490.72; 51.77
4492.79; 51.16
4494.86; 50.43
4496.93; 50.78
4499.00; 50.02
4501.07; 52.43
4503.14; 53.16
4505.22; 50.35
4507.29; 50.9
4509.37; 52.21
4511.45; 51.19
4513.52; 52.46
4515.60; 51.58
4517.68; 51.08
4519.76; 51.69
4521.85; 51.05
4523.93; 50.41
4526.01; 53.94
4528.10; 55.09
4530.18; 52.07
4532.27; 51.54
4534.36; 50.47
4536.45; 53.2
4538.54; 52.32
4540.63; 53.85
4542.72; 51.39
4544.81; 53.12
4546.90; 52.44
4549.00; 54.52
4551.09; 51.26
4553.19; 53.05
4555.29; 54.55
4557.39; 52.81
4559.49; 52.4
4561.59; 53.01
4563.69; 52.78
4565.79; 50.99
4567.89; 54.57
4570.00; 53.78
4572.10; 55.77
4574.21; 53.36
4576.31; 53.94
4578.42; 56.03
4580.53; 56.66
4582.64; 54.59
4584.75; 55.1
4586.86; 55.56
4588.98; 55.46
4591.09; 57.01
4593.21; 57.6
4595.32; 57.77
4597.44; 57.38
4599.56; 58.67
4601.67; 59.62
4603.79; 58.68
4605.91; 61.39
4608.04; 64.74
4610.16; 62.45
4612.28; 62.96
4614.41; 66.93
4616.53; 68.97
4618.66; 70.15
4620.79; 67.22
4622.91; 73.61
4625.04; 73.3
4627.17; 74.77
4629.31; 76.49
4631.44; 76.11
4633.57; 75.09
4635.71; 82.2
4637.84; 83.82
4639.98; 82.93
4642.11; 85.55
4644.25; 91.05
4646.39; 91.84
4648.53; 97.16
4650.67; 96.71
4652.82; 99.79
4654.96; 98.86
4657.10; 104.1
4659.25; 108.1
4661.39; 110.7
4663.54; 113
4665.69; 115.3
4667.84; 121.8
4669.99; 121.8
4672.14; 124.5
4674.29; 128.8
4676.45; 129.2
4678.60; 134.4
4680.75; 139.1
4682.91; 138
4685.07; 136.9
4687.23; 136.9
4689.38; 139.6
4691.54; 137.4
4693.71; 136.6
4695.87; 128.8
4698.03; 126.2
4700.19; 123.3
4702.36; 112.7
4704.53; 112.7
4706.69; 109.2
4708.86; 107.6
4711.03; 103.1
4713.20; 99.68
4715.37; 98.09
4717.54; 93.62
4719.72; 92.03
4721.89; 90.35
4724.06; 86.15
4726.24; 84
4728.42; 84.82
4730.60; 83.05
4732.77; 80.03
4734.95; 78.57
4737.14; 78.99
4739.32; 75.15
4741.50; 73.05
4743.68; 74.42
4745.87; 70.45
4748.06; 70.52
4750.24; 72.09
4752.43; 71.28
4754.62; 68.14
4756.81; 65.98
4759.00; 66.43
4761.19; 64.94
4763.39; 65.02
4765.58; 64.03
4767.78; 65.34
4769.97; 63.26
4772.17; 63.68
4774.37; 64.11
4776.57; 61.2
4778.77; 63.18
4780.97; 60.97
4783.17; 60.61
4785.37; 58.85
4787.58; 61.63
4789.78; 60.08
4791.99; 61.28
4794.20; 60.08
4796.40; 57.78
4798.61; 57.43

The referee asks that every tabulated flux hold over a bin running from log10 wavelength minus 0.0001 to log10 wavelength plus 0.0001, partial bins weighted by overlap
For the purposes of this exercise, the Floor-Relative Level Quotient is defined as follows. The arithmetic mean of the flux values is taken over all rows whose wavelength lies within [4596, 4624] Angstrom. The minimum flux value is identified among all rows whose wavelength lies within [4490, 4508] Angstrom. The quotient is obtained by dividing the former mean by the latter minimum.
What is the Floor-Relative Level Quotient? 1.3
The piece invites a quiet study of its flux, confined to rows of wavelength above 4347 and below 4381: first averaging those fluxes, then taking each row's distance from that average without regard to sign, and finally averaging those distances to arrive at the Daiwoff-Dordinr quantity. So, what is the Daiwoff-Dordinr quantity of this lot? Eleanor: 2.0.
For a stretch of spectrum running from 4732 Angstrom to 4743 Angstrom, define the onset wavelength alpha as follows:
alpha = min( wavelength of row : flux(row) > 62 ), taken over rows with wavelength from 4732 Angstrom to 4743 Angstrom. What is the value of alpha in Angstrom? 4732.77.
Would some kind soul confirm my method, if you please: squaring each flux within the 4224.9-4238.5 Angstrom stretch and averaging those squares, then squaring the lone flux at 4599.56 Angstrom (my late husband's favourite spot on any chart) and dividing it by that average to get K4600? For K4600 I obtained 0.63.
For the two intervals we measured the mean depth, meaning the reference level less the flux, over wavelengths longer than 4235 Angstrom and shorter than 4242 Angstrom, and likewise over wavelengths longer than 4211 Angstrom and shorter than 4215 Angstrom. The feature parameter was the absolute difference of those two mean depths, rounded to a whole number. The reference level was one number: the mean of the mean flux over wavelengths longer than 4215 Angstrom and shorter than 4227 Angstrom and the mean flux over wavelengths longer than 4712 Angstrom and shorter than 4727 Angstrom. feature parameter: 6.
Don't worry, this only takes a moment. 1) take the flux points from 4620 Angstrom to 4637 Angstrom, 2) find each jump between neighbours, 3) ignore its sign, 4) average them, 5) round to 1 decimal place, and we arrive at 2.6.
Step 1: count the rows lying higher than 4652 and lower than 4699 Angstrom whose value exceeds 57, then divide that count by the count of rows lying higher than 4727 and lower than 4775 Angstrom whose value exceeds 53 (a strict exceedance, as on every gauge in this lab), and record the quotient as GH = 1.00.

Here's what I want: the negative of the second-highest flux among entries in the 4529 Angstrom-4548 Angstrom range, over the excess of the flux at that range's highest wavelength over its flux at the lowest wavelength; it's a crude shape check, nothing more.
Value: -144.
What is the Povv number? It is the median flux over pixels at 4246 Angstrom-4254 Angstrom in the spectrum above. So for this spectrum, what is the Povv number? 72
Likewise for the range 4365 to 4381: 51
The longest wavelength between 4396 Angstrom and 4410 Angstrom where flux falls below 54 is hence 4408.75 Angstrom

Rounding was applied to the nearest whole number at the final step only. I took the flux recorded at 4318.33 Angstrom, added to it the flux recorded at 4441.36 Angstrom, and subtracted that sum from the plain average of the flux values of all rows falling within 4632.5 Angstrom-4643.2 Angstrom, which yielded -23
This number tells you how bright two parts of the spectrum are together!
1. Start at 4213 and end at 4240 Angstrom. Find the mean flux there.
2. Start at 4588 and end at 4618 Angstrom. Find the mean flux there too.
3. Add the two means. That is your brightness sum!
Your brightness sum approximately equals 134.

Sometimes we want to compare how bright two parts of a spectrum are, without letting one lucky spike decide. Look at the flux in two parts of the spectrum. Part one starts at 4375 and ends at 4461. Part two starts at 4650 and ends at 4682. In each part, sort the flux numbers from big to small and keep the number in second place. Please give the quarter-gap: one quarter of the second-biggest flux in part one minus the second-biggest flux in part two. -20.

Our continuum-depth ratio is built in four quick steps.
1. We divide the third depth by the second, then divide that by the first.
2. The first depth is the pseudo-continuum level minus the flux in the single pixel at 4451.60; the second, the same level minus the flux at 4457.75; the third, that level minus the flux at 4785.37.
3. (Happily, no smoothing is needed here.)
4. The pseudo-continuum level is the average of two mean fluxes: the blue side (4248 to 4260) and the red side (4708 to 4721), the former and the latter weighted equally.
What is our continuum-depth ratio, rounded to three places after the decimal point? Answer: 0.019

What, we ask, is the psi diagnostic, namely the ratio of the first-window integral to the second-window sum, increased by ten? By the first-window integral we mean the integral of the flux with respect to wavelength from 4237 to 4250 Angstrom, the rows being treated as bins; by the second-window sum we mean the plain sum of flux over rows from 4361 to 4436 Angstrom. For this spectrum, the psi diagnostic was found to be 10.5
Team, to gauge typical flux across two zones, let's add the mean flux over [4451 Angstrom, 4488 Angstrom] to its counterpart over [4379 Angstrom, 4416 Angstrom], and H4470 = 99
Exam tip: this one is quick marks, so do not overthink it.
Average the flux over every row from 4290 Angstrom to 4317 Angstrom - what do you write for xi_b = 58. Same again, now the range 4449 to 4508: 50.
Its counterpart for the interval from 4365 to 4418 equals 50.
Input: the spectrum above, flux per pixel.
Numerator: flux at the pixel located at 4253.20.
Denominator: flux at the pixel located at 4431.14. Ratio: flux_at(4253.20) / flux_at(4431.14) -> 1.35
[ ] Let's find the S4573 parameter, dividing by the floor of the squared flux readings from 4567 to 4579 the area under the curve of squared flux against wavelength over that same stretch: 13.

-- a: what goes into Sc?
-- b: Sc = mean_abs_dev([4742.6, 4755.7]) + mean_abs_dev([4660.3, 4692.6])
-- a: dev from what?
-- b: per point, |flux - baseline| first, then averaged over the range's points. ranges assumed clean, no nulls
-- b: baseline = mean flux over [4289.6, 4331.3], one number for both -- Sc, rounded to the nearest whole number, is 85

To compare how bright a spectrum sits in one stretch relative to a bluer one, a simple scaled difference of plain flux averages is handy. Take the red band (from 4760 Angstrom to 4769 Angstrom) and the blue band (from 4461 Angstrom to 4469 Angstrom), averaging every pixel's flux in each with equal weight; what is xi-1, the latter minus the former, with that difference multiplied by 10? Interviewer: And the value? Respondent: -152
